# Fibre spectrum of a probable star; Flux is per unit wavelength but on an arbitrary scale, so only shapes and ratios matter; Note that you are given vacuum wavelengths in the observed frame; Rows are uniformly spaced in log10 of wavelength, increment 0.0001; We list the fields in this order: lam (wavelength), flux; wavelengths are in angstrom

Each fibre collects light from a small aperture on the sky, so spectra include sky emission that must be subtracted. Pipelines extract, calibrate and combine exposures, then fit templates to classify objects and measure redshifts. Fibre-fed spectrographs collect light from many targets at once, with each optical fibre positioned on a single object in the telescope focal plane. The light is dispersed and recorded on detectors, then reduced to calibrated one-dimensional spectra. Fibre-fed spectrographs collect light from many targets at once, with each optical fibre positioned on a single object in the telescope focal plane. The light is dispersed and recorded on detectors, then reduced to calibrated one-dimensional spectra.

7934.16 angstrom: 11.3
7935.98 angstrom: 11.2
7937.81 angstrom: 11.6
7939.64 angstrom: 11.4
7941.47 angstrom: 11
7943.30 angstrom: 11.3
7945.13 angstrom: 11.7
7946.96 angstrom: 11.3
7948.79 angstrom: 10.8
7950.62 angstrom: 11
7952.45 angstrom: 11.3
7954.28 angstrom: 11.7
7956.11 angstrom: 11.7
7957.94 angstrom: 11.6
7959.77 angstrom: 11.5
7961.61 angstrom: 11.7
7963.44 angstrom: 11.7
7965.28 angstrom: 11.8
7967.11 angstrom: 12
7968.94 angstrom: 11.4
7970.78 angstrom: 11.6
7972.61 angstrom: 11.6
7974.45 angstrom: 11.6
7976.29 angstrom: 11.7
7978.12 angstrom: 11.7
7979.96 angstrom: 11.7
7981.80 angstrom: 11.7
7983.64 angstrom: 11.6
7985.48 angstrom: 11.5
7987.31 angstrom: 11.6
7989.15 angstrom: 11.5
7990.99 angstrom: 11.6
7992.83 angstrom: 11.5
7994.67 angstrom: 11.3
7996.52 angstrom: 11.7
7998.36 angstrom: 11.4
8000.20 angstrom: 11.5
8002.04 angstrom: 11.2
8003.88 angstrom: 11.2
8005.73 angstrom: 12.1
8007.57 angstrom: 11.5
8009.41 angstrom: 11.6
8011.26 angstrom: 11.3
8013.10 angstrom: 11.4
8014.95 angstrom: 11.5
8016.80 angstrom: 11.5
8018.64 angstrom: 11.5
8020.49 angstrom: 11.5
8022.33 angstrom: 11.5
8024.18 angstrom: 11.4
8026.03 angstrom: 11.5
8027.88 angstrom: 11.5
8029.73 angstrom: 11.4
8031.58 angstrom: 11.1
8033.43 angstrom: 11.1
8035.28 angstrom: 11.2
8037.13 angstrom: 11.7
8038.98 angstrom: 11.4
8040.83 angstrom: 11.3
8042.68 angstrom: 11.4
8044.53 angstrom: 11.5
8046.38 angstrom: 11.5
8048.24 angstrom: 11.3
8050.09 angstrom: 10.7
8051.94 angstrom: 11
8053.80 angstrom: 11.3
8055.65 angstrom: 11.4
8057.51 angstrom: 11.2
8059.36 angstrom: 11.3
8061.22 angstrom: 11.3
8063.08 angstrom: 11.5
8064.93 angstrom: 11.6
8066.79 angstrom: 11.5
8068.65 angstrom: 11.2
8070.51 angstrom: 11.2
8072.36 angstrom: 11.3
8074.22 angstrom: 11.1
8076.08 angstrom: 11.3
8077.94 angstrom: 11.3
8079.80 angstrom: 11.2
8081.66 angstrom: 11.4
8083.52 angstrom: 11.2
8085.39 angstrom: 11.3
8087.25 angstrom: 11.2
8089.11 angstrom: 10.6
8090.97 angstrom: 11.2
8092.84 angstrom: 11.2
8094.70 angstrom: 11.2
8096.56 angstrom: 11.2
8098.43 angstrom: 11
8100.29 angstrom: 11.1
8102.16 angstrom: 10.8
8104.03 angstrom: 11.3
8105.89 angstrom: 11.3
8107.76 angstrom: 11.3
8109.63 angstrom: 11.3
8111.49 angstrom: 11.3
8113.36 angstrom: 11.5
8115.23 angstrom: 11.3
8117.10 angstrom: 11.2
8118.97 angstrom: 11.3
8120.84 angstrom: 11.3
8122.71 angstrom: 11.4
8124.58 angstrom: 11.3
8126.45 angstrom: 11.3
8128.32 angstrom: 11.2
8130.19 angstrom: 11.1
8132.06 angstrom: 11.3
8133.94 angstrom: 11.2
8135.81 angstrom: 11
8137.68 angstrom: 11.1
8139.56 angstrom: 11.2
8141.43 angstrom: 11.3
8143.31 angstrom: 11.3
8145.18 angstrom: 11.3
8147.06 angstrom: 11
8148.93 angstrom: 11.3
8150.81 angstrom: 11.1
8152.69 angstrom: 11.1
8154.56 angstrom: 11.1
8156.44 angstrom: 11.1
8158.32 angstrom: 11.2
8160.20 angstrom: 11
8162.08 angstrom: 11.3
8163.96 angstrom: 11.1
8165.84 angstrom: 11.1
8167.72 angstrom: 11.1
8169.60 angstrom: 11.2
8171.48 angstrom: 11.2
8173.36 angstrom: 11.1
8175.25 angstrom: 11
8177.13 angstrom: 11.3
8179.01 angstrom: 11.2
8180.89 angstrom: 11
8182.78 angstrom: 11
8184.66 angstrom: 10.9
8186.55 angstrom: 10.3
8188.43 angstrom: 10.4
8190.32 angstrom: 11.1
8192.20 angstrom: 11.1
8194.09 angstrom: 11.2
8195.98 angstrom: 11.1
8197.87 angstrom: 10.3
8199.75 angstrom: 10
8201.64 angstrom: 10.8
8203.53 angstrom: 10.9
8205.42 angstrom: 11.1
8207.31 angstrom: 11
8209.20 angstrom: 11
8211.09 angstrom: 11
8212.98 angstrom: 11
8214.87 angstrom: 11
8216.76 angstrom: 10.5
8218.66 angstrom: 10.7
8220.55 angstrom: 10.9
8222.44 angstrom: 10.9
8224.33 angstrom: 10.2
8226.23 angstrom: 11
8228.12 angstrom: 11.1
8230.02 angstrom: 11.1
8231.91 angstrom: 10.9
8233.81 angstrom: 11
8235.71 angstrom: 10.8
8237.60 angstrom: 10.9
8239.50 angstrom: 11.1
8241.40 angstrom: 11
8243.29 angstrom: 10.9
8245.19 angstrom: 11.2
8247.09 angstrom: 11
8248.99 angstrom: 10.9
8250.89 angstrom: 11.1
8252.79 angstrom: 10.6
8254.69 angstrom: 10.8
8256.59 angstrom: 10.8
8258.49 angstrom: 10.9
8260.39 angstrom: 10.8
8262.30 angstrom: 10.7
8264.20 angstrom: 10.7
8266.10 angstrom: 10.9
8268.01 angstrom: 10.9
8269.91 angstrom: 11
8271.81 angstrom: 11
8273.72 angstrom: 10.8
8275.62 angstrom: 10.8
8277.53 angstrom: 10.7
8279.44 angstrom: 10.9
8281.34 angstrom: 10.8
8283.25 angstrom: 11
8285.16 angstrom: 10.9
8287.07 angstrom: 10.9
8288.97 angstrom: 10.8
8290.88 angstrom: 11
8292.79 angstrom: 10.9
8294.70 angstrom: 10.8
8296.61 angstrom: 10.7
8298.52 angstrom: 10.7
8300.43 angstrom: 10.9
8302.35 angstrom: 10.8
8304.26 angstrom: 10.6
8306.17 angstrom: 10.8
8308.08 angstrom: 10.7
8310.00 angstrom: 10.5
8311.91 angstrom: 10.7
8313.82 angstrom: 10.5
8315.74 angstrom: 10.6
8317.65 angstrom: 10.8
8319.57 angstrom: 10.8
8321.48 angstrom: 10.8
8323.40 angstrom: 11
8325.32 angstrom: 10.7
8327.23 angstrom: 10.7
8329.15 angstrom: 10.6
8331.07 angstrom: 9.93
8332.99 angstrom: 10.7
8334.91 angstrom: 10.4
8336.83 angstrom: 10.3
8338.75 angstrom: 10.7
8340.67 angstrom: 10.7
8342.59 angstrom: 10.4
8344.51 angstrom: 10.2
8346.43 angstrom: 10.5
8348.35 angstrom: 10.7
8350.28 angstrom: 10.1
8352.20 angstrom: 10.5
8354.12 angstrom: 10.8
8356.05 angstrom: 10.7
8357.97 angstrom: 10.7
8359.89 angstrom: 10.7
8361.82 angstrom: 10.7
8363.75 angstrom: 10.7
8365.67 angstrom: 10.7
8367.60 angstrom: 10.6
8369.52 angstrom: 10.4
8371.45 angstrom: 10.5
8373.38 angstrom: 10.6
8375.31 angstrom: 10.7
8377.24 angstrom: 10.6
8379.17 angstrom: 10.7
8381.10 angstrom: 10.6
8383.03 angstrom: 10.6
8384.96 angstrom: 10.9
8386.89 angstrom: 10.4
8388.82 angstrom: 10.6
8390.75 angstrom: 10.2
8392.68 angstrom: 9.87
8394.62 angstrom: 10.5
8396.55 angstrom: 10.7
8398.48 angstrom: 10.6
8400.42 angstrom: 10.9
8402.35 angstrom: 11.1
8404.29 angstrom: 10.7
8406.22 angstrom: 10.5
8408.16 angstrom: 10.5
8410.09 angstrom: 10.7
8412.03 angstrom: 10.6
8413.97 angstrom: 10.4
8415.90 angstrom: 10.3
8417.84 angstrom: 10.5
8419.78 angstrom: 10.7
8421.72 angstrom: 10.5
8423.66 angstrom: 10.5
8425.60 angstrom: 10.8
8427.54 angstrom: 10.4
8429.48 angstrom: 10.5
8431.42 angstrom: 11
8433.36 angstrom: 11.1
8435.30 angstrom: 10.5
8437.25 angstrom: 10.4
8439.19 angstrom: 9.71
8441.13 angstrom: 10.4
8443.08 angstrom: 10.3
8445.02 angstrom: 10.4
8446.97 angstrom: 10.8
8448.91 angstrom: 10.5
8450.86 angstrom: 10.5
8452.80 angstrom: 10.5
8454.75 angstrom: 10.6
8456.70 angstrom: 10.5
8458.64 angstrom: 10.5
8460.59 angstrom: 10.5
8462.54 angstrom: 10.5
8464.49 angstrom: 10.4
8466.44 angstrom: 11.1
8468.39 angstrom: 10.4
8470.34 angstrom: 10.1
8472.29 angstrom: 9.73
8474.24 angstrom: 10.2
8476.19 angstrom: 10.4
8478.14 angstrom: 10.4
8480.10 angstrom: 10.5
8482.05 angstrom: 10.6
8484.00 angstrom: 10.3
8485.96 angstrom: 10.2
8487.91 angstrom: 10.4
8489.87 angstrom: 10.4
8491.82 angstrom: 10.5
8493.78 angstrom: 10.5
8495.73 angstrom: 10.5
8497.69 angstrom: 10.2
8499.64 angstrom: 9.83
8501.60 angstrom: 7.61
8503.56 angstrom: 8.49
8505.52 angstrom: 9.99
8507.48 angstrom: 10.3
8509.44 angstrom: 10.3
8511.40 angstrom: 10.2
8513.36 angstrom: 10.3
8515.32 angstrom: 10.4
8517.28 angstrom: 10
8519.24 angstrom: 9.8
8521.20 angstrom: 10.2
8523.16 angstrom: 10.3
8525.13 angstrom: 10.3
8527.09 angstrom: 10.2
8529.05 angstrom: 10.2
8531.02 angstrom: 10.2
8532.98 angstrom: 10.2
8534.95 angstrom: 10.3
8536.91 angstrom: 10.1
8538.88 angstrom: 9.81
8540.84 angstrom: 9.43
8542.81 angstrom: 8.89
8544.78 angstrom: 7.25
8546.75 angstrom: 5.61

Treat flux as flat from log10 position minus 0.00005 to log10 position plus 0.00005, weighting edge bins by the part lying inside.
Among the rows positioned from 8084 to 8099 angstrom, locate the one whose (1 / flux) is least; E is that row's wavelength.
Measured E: 8085.39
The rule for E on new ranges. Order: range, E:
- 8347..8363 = 8354.12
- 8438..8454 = 8446.97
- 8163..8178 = 8177.13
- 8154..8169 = 8162.08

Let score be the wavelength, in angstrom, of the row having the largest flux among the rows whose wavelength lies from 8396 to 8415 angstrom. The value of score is 8402.35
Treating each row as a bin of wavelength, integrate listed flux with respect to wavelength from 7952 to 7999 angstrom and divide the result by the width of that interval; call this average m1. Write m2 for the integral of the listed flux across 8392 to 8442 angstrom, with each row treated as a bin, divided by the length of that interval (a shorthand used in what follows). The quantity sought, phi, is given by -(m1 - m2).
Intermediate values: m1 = 11.6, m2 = 10.6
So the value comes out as -1.1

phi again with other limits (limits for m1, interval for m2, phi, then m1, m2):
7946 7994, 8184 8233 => -0.7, 11.6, 10.8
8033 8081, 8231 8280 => -0.4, 11.3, 10.9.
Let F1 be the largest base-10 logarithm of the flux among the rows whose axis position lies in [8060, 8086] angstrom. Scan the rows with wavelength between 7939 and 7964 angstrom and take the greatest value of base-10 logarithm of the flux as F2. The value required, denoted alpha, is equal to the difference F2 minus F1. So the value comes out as 0.00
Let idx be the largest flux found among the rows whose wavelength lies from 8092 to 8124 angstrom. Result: 11.5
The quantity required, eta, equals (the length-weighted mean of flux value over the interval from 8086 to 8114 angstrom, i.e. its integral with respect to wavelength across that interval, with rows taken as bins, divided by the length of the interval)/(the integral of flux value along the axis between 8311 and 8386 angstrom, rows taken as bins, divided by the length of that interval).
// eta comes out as 1.05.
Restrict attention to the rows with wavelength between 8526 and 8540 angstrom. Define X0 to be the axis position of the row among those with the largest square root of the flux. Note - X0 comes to 8534.95 angstrom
